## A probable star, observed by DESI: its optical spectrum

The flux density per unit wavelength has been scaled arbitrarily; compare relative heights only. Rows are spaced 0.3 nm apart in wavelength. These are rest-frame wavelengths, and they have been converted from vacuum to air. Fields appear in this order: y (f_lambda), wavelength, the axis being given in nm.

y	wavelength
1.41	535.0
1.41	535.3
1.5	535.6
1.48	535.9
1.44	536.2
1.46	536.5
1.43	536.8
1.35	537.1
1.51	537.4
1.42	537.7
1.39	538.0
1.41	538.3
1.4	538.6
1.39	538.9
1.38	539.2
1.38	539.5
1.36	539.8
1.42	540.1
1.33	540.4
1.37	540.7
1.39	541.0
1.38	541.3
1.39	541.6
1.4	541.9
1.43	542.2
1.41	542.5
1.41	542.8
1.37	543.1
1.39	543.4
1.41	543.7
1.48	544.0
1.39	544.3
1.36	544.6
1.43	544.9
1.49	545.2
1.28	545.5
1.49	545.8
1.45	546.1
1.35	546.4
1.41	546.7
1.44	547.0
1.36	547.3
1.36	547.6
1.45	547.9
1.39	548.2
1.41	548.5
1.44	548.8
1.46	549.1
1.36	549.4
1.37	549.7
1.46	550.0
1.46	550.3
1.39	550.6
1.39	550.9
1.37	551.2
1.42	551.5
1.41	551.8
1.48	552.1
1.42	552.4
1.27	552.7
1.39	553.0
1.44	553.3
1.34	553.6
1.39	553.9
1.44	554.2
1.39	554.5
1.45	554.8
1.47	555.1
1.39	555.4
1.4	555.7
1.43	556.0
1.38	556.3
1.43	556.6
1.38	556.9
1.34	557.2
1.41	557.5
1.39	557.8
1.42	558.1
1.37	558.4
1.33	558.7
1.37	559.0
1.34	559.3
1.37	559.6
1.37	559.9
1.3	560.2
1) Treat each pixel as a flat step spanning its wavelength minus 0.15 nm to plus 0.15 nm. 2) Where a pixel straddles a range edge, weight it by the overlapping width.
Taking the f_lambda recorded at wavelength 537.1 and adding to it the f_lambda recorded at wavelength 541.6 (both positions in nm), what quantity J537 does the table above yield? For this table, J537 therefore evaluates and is 2.74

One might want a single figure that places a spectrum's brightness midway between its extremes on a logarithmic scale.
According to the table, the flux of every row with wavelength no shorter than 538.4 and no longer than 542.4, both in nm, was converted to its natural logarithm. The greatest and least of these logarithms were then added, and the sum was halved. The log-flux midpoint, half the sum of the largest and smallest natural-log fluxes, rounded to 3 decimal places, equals 0.321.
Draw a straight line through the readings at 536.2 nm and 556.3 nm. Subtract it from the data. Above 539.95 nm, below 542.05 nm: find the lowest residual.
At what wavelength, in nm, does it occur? 540.4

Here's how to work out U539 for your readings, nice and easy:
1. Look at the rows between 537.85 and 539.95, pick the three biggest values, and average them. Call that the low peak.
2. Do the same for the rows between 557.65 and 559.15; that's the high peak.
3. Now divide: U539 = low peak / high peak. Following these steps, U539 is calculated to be 1.00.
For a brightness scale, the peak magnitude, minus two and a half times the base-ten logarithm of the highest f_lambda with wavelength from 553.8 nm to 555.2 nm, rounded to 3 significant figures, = -0.418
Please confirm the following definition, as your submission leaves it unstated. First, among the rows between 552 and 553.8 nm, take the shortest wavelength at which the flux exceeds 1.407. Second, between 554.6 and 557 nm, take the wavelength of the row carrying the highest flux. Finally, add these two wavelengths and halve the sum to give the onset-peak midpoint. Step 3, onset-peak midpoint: 553.60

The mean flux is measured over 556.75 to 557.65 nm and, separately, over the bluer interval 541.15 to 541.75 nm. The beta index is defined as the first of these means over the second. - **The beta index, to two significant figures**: 0.99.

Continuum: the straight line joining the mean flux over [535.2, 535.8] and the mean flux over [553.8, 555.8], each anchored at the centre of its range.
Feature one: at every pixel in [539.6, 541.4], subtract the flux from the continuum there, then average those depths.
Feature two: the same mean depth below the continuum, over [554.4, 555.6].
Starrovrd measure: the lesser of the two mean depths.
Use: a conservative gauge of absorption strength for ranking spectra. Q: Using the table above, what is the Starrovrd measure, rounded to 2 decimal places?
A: -0.01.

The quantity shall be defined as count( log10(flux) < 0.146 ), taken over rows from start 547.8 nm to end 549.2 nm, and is 1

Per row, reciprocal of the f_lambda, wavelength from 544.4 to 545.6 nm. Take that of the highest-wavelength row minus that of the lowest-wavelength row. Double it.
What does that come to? 0.092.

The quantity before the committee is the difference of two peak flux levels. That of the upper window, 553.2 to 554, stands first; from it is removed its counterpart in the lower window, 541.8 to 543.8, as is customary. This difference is 0.010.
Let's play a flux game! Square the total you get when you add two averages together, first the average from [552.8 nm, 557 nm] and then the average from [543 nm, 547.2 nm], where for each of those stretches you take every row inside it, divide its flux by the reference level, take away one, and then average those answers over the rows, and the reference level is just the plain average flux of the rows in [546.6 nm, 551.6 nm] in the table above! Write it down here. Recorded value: 0.0000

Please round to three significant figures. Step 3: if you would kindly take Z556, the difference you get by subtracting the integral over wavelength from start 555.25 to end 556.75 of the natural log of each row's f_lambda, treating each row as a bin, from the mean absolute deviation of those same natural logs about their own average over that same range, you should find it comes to -0.497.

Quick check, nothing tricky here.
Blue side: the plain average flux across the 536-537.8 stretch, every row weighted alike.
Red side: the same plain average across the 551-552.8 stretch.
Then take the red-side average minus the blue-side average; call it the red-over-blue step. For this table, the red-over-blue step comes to -0.04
